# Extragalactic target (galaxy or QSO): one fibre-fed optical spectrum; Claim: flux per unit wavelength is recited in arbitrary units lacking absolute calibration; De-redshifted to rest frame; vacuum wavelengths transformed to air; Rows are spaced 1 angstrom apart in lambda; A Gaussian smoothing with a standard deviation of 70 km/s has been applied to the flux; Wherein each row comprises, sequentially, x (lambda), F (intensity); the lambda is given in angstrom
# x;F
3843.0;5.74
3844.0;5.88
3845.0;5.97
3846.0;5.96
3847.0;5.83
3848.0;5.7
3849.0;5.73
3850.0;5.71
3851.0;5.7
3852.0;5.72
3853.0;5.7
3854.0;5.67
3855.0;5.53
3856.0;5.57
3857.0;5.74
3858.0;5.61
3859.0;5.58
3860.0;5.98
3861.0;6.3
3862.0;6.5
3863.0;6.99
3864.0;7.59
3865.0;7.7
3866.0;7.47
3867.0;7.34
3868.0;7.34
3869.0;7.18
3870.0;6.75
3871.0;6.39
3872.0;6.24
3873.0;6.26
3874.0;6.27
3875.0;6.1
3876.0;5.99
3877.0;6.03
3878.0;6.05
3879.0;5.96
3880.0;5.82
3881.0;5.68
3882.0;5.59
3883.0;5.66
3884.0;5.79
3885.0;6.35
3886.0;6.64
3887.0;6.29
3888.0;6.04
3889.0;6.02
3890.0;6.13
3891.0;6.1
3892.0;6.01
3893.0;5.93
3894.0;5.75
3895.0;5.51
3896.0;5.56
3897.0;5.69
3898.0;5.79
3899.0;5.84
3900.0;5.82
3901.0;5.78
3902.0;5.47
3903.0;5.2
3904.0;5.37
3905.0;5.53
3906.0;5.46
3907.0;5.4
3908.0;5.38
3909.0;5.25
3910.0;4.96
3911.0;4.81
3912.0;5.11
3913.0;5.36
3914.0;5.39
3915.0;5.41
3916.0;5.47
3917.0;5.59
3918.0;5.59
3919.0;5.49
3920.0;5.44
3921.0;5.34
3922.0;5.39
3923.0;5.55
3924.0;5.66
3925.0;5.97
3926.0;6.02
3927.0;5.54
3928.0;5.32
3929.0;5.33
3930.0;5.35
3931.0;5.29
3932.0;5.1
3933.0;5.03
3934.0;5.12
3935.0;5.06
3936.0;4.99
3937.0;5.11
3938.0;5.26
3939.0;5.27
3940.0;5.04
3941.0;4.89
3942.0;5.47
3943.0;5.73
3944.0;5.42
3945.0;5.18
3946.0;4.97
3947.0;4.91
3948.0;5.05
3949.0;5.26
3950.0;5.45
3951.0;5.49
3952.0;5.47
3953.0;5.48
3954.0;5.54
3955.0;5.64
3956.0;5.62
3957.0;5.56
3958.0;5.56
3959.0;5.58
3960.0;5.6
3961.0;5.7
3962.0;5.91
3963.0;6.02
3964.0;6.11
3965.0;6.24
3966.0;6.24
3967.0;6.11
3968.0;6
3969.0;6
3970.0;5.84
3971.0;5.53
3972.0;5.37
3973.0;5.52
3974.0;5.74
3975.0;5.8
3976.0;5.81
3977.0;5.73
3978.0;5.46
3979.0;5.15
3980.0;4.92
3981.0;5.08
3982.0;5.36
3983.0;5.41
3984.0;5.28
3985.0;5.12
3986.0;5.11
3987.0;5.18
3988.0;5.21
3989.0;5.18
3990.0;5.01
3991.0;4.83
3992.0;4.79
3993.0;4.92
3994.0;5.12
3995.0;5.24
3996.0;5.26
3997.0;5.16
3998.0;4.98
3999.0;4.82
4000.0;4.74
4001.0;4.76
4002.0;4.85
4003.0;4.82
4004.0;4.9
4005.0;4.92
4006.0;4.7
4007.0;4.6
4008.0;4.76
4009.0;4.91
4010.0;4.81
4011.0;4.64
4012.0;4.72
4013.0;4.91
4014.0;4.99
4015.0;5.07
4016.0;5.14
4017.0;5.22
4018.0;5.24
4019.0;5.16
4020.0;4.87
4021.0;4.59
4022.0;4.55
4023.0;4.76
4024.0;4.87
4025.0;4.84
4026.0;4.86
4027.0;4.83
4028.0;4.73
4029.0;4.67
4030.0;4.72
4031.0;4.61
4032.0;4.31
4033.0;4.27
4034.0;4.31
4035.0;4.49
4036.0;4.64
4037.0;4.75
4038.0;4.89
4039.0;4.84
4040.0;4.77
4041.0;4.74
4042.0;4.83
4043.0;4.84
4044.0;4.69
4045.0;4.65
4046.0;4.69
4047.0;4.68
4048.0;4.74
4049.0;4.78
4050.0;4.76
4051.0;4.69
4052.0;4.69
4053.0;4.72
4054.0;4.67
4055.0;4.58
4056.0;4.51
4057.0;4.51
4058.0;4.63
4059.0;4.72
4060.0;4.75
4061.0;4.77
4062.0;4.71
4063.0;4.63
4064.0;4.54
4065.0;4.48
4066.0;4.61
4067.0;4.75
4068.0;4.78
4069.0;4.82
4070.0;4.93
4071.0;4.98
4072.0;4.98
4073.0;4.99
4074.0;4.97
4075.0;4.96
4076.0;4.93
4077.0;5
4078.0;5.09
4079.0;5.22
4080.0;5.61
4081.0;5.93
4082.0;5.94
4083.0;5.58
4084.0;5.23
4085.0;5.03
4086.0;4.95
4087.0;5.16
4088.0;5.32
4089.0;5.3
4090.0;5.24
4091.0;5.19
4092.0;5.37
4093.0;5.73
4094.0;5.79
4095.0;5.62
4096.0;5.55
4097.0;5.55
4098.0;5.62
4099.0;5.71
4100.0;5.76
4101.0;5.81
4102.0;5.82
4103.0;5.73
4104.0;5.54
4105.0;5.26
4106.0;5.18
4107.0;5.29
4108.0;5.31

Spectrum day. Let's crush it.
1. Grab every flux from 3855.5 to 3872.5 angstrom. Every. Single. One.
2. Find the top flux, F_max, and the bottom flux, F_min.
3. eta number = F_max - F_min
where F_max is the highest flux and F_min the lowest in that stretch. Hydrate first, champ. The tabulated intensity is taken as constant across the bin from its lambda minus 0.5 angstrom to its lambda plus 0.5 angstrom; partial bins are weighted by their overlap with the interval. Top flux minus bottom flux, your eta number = 2.1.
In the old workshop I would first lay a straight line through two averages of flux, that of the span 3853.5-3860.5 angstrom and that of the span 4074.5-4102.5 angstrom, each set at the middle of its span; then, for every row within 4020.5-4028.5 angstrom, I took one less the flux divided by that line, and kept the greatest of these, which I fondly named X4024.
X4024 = 0.17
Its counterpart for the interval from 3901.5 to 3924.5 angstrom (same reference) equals 0.14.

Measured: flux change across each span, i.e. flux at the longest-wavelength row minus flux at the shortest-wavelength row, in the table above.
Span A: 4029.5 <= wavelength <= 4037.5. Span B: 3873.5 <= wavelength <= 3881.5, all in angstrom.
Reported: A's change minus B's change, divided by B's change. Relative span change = -1.1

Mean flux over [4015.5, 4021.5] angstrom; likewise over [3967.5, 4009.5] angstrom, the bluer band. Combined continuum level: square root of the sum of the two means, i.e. 3.20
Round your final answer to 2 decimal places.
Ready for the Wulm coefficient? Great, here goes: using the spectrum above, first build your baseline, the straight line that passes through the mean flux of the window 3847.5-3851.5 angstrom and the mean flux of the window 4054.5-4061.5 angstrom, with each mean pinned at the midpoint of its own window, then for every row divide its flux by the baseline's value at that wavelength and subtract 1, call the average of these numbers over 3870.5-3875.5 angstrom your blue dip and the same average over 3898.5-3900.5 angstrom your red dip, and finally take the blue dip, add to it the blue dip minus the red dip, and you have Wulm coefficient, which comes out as 0.17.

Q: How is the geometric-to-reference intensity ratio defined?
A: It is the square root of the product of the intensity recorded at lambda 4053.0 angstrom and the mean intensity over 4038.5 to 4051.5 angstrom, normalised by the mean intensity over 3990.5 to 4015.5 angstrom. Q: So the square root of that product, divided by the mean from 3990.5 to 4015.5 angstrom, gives 0.97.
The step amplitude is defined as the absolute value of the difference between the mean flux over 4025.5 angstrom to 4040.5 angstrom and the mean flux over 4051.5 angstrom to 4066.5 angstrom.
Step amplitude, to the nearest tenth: 0.0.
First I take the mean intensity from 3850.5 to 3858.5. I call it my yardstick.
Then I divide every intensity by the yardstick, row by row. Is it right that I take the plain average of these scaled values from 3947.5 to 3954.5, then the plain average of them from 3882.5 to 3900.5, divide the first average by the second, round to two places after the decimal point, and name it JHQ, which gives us 0.91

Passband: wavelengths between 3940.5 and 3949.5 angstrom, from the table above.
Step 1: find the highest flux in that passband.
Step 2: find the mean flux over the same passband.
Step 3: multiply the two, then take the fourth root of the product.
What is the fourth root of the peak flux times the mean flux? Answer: 2.34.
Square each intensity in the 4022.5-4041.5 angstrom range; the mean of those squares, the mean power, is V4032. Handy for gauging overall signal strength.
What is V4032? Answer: 21.9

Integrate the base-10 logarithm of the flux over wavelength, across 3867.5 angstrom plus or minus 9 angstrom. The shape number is 14.8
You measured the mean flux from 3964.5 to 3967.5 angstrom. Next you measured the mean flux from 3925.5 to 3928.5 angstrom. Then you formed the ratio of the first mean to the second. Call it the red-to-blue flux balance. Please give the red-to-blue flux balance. 1.10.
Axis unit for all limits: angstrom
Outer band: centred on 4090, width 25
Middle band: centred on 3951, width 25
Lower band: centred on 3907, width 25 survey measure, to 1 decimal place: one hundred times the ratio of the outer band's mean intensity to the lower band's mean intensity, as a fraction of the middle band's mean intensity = 18.5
